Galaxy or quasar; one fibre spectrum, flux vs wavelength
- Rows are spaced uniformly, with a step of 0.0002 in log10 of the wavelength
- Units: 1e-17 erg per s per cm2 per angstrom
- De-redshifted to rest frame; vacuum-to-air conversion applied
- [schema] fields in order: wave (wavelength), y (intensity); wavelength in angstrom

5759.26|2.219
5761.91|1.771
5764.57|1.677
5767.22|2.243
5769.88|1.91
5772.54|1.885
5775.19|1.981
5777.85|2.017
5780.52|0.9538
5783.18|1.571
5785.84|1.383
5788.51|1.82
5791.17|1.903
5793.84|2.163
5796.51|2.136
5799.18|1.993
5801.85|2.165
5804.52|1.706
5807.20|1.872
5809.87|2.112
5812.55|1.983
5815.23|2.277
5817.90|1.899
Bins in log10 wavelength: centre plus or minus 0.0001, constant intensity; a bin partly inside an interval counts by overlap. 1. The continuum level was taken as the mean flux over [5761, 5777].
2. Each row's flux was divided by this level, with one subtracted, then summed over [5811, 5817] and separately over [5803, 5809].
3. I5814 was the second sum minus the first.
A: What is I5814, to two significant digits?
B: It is -0.36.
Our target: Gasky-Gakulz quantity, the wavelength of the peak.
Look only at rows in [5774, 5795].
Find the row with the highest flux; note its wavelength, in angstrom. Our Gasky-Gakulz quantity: 5793.84 angstrom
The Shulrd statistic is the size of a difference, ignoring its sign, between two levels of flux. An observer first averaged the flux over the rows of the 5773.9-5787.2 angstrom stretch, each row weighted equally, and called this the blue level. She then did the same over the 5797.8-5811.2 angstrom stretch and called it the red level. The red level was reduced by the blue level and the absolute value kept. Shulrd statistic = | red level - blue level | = 0.39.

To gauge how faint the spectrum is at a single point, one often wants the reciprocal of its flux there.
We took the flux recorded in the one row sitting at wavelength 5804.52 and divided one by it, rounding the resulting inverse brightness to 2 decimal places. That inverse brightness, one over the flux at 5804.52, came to 0.59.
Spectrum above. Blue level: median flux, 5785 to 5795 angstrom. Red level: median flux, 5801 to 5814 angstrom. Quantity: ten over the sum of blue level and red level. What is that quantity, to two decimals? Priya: 2.60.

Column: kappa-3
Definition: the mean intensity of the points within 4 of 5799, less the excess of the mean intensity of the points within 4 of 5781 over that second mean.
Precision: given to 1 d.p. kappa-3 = 2.7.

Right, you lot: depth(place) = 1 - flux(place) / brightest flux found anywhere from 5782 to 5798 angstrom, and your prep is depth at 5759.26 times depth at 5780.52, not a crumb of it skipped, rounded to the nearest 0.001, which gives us -0.014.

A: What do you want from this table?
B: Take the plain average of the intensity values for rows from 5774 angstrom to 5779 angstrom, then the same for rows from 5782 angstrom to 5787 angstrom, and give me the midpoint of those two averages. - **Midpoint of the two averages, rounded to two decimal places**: 1.74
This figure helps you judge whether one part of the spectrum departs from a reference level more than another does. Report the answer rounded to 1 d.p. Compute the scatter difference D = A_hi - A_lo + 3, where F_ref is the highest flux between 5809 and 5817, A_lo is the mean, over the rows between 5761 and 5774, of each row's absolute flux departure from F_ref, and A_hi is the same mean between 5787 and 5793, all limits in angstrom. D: 3.0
